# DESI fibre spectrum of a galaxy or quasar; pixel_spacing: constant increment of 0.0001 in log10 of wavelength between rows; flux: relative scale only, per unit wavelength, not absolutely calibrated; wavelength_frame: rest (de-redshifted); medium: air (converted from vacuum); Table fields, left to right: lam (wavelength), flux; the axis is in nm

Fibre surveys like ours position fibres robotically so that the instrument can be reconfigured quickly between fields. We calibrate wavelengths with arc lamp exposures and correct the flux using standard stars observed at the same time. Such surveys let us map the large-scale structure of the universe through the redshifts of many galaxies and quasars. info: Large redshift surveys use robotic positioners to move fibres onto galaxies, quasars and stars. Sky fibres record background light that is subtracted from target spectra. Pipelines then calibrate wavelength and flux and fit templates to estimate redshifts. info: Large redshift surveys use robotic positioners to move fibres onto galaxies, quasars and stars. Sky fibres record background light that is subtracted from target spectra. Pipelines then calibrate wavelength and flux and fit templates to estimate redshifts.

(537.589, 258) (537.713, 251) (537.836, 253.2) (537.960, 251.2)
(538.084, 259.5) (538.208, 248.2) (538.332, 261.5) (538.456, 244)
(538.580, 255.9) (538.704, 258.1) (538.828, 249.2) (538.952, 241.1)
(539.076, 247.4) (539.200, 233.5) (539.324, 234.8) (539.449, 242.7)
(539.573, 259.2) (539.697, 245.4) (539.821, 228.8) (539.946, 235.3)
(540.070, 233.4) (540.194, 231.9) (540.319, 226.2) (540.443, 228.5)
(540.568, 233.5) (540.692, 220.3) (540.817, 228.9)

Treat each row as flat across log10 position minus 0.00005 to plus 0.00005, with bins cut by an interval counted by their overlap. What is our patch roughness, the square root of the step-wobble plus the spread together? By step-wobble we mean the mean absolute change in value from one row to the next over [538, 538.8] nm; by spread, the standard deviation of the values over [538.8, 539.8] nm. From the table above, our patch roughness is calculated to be 4.4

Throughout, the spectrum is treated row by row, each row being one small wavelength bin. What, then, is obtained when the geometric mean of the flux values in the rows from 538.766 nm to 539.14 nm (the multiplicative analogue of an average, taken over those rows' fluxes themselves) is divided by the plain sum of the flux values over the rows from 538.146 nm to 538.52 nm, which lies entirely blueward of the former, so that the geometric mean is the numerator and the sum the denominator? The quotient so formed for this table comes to 0.33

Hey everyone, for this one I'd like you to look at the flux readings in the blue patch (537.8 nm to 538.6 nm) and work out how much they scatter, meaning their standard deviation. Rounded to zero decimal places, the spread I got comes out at 6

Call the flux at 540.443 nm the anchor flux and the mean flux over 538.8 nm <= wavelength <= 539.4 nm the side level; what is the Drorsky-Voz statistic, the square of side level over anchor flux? 1.11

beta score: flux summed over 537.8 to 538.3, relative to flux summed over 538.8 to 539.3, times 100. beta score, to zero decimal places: 104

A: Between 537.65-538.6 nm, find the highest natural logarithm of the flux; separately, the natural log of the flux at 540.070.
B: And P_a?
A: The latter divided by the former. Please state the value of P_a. 0.980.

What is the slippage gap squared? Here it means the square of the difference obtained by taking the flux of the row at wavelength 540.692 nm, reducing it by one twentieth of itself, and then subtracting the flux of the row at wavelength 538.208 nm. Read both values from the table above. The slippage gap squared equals 1514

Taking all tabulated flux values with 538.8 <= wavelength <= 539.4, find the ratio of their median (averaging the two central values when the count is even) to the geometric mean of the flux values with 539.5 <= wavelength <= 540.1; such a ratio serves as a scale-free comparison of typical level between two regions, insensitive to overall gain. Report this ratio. 1.00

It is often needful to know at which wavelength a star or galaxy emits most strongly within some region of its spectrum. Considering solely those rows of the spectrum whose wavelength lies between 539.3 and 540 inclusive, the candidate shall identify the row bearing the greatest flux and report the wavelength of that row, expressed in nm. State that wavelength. 539.573 nm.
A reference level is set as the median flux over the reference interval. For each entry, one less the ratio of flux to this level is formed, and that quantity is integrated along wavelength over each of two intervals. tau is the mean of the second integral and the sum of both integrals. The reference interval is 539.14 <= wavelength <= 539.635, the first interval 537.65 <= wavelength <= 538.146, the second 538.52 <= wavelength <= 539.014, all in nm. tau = -0.041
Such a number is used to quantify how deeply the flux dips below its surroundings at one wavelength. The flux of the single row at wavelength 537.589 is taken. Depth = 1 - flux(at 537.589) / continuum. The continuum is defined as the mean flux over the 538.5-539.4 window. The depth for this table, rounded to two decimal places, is -0.05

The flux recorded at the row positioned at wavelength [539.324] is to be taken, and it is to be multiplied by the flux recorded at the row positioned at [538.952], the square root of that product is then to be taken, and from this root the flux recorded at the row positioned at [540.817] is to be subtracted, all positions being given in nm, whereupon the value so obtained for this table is 9.0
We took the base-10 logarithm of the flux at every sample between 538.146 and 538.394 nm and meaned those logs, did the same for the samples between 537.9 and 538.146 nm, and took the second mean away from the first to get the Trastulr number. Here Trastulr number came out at -0.001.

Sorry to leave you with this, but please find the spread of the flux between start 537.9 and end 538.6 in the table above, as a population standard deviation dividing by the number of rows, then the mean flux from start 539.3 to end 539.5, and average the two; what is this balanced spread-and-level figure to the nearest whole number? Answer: 122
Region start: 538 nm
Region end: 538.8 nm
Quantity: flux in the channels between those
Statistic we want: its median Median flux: 257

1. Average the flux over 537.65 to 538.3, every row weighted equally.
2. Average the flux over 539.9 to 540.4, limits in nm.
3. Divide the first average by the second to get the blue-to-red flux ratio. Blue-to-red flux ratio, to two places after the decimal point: 1.09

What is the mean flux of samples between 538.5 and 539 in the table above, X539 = 251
